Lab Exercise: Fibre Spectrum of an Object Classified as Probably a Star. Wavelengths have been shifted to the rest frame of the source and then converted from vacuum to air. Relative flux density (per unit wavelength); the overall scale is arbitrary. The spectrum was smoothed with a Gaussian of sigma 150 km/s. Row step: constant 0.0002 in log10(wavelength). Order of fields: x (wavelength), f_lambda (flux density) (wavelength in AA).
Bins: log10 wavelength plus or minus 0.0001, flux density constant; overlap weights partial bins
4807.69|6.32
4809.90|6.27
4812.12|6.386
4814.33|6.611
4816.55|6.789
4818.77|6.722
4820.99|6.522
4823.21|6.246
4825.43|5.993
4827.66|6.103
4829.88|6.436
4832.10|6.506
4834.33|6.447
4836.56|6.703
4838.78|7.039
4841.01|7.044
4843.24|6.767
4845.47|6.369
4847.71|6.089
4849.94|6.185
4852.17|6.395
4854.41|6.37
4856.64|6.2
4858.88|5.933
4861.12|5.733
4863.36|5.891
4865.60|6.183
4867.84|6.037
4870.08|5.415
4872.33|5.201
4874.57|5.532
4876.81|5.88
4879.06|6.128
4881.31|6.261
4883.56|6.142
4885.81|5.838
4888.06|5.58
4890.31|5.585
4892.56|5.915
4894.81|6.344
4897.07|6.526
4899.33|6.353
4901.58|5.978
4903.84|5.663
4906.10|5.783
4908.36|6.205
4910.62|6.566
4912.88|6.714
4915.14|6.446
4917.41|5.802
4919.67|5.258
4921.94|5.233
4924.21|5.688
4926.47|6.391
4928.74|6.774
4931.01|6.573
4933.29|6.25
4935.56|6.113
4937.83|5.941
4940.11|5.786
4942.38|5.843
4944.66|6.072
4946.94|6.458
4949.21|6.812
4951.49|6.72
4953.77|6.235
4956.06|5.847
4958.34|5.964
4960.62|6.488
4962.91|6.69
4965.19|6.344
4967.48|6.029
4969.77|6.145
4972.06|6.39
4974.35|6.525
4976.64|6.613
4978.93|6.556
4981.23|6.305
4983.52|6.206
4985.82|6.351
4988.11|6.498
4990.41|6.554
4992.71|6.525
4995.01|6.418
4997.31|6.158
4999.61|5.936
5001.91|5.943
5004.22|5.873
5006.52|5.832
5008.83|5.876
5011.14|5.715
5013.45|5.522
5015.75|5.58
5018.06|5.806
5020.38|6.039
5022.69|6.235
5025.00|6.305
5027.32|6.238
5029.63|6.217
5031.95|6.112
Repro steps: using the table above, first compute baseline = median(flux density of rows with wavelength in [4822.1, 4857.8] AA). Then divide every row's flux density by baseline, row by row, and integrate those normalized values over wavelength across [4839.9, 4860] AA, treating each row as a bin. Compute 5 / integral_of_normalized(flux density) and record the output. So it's 0.25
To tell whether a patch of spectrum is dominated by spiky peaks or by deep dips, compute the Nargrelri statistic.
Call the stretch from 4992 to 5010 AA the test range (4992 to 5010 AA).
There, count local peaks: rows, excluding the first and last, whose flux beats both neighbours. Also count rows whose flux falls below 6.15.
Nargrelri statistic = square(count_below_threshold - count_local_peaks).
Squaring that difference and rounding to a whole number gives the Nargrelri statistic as 16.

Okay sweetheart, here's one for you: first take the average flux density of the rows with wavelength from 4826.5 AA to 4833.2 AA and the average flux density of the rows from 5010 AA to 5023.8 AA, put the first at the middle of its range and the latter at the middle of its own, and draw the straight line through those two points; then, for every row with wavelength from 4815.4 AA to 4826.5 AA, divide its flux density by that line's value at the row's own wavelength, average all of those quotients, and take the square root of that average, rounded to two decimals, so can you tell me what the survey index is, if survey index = 1.01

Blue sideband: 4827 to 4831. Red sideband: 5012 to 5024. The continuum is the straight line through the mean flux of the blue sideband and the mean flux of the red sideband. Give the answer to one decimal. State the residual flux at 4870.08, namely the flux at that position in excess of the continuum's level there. -0.8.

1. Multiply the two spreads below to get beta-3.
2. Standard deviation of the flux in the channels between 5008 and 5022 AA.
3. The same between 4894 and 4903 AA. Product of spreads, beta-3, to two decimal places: 0.04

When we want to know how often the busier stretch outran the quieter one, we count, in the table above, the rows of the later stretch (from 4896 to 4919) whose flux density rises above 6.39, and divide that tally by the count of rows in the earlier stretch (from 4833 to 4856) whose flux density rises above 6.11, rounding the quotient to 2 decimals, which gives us 0.44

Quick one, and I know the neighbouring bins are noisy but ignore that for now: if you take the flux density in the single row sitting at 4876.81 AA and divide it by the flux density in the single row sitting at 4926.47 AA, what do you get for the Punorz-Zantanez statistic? 0.92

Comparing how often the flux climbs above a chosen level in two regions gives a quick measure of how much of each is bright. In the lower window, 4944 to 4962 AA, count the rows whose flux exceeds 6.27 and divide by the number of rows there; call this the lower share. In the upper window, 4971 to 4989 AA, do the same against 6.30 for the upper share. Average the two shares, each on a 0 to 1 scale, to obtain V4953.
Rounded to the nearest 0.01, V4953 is 0.69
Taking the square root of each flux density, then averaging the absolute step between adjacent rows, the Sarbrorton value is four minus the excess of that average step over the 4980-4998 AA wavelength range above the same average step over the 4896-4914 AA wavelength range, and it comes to 4.031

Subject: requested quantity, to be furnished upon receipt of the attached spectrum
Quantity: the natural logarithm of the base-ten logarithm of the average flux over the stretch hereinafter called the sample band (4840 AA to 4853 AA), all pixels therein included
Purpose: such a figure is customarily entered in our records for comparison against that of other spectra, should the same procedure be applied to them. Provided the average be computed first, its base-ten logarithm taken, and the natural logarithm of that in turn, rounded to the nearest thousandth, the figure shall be -0.209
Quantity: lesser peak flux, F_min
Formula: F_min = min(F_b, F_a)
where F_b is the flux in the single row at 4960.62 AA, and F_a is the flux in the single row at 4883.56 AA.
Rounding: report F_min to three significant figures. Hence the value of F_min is 6.14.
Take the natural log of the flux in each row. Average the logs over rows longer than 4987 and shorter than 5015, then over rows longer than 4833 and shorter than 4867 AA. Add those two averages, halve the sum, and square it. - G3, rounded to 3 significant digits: 3.33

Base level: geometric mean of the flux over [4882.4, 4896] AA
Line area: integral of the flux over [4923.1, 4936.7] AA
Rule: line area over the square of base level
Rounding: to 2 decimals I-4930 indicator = 2.47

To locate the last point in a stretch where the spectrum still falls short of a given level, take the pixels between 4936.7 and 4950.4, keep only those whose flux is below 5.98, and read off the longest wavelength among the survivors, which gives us 4942.38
